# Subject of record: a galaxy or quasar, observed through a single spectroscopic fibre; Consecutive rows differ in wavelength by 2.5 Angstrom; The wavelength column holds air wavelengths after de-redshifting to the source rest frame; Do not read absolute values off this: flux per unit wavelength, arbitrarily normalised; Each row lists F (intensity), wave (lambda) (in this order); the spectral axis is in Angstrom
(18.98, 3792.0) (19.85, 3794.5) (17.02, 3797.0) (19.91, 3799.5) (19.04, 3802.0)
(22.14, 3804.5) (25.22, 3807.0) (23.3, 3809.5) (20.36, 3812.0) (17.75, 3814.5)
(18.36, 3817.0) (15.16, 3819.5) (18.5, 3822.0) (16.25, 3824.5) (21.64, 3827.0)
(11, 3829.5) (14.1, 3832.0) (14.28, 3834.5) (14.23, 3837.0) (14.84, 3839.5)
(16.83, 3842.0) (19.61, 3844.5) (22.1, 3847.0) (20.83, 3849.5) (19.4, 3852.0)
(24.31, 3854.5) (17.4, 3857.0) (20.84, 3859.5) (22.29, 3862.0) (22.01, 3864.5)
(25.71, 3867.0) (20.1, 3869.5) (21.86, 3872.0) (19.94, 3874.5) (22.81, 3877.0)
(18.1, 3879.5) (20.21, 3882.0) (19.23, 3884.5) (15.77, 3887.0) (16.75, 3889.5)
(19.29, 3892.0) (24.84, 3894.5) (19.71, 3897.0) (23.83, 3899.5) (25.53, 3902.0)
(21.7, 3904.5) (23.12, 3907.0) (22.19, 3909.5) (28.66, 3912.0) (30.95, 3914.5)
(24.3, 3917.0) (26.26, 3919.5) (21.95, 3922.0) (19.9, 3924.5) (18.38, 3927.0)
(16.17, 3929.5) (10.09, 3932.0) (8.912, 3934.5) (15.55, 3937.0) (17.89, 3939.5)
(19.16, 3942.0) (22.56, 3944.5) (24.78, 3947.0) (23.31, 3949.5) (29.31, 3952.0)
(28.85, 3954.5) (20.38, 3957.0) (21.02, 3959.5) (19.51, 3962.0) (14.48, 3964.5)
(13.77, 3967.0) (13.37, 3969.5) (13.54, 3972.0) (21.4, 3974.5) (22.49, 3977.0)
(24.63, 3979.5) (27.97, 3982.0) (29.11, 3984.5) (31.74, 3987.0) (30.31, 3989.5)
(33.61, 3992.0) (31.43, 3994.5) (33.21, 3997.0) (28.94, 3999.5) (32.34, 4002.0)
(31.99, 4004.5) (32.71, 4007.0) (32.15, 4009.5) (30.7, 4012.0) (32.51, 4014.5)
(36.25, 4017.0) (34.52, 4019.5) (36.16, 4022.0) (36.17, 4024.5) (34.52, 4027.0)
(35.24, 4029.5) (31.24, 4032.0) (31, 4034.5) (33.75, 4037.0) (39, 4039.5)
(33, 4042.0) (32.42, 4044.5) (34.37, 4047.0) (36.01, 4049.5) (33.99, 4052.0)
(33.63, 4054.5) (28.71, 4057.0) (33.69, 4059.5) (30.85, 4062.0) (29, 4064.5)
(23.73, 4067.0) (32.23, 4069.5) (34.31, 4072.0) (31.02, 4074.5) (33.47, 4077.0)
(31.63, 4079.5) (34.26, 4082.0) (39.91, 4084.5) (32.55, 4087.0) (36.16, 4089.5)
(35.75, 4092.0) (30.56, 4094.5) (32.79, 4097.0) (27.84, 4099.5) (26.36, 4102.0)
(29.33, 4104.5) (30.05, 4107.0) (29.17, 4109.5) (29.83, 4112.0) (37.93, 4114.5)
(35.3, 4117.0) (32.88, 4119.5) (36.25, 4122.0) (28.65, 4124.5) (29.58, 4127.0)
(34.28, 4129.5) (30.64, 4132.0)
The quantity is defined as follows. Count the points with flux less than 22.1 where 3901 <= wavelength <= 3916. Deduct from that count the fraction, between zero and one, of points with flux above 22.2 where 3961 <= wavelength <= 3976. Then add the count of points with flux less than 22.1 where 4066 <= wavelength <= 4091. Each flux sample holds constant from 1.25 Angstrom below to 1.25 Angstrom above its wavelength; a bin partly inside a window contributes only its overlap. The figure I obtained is 1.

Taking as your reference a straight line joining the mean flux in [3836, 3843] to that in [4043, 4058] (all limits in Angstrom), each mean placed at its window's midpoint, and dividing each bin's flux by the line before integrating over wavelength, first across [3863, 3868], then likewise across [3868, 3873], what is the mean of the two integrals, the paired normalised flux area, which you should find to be 6.3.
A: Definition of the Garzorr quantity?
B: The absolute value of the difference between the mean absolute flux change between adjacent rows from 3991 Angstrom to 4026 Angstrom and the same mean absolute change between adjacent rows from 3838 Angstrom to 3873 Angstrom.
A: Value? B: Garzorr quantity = 1.11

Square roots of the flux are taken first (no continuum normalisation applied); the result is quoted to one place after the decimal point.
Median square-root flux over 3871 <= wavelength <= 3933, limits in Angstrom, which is 4.7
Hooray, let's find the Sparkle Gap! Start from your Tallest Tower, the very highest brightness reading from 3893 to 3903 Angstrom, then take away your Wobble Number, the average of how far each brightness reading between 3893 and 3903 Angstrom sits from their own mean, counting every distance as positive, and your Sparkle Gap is 24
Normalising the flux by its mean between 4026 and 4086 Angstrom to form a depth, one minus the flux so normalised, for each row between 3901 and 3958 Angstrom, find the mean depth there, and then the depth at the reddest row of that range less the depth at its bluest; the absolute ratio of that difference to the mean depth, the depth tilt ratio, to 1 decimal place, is 0.5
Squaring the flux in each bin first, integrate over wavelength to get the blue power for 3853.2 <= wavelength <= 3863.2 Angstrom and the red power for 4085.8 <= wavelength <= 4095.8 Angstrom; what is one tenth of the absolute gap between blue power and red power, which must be 689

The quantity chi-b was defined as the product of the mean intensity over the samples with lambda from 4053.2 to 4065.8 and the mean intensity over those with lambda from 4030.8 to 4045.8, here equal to 1041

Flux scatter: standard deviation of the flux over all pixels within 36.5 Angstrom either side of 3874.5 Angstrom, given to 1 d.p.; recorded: 2.8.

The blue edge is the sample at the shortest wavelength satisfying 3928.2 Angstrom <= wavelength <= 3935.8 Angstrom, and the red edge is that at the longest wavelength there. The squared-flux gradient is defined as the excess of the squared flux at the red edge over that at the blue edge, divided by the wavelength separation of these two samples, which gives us -36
